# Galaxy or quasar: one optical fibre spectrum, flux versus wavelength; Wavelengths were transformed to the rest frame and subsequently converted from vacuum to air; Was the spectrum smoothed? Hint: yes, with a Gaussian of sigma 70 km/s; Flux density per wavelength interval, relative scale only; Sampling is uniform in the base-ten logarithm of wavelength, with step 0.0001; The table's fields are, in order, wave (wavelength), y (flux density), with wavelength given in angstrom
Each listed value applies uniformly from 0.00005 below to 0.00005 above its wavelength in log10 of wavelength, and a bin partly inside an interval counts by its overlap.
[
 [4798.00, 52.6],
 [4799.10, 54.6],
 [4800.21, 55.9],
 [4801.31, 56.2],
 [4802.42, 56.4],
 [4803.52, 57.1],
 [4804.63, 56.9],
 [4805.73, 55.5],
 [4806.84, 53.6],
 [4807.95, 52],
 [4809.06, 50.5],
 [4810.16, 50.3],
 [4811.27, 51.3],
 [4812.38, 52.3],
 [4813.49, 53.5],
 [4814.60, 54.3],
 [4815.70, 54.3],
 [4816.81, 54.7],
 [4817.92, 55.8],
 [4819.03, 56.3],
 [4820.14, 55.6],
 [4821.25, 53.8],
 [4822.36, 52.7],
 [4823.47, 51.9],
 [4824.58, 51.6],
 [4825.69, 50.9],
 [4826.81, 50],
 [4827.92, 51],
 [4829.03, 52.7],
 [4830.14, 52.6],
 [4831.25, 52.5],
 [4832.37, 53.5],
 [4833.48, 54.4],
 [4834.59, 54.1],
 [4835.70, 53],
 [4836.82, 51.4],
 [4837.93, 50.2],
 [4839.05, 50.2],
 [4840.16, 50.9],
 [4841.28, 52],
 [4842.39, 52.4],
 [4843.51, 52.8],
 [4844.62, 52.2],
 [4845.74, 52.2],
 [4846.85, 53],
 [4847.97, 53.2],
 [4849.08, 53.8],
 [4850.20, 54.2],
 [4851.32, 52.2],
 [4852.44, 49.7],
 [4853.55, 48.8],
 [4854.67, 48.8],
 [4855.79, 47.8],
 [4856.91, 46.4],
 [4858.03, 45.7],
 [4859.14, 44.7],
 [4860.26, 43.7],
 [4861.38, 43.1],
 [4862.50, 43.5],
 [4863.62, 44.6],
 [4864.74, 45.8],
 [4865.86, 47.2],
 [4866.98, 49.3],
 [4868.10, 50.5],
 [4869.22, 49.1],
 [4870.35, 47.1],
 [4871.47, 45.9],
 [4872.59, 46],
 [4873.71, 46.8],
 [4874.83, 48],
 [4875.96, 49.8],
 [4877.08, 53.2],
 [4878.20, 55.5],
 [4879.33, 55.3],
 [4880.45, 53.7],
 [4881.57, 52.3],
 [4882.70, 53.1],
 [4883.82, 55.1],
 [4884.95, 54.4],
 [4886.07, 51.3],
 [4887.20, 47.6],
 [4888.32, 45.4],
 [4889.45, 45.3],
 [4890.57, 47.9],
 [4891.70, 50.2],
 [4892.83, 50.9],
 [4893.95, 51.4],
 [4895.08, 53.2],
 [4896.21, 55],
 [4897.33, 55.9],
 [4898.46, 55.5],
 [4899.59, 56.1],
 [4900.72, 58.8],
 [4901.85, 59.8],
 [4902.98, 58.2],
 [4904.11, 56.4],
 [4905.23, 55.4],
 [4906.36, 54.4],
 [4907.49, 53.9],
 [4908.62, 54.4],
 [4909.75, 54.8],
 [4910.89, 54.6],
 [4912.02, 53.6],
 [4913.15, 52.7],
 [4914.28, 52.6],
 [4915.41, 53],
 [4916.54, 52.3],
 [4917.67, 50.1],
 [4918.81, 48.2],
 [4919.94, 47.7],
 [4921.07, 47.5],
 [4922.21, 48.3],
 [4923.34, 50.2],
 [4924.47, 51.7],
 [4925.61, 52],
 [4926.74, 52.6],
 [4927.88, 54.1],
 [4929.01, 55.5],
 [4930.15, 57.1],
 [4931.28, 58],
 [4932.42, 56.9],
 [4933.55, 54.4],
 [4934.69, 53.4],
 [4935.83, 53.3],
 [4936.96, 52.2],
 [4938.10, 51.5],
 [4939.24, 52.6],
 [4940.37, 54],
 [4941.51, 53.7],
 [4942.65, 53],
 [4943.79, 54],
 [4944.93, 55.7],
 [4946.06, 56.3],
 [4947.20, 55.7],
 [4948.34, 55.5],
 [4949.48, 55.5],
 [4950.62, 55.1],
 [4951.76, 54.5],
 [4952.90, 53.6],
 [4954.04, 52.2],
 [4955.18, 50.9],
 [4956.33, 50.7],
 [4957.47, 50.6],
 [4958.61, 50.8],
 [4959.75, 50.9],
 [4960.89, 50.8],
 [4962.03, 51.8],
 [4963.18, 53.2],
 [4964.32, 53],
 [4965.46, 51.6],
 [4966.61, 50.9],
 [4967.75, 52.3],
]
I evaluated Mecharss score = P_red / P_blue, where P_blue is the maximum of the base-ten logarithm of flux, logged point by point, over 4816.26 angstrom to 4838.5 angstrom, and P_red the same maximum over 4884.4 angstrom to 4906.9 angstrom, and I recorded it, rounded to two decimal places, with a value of 1.01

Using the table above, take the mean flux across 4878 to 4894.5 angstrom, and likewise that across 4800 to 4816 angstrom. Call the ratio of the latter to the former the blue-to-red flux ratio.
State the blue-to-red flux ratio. 1.05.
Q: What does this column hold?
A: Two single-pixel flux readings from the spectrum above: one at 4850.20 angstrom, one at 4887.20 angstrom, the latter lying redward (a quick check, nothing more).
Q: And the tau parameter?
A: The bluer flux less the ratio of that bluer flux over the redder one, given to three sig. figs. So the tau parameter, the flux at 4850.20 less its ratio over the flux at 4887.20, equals 53.1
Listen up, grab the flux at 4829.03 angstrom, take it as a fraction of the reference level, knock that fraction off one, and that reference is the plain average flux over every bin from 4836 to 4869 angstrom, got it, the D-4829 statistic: -0.07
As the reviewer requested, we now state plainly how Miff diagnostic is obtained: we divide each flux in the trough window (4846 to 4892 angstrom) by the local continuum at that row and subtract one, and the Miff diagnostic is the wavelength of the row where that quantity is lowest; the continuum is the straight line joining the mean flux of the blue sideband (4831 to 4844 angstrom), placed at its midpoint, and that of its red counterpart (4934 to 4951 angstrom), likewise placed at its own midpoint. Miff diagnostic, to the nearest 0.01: 4861.38 angstrom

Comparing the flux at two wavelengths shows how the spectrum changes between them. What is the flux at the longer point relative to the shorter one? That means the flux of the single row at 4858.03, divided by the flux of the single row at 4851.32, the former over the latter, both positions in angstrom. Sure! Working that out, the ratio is 0.88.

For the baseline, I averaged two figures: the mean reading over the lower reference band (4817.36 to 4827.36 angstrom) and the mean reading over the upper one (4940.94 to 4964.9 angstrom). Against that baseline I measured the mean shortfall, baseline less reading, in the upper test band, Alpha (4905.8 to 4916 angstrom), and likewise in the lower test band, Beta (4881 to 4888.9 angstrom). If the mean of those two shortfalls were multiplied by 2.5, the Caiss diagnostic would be 2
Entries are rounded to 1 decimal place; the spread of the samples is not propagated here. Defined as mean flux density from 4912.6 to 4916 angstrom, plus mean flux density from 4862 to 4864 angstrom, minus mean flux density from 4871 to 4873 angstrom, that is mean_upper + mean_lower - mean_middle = 50.9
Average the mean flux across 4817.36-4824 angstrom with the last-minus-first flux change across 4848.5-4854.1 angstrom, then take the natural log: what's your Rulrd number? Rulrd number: 3.21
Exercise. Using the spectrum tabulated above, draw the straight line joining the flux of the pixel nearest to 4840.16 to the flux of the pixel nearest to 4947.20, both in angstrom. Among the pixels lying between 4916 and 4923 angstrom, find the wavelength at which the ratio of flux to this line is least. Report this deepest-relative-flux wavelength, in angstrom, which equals 4921.07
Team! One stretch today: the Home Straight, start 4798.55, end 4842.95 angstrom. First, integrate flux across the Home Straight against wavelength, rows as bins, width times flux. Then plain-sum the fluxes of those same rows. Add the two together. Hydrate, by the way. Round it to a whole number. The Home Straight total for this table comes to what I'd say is 4492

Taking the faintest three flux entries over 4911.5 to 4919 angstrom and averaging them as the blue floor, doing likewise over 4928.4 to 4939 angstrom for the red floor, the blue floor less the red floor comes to -2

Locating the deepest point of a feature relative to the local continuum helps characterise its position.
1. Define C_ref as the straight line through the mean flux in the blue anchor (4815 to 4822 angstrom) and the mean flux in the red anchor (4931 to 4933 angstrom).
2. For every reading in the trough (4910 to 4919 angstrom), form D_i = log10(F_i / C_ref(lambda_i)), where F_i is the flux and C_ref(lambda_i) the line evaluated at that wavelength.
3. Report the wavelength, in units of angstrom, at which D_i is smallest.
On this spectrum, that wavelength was 4918.81 angstrom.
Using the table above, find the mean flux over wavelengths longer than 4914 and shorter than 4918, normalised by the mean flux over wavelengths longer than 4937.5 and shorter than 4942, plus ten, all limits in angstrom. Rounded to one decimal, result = 11.0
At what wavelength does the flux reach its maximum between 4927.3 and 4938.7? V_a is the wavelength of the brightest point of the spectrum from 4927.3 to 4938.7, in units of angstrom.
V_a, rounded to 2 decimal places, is 4931.28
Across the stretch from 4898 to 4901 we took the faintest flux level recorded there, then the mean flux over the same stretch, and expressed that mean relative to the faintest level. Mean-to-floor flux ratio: 1.02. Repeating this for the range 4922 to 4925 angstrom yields 1.04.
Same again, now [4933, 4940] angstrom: 1.03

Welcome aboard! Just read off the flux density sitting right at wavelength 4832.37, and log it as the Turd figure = 53.5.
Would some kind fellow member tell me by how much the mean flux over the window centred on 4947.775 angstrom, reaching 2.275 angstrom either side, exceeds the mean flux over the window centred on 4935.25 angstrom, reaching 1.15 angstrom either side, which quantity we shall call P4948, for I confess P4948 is 2.4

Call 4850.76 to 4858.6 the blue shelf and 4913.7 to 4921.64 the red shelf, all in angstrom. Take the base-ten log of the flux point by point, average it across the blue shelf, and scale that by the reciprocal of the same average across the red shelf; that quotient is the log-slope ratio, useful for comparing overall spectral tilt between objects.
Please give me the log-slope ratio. 0.991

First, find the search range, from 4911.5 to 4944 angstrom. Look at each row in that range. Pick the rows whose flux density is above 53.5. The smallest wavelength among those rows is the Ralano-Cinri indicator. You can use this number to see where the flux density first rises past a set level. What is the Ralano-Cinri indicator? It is 4912.02 angstrom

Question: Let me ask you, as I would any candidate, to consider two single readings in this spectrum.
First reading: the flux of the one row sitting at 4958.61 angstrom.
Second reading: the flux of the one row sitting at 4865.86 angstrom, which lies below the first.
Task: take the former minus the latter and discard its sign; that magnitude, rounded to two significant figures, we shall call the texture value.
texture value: 3.6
